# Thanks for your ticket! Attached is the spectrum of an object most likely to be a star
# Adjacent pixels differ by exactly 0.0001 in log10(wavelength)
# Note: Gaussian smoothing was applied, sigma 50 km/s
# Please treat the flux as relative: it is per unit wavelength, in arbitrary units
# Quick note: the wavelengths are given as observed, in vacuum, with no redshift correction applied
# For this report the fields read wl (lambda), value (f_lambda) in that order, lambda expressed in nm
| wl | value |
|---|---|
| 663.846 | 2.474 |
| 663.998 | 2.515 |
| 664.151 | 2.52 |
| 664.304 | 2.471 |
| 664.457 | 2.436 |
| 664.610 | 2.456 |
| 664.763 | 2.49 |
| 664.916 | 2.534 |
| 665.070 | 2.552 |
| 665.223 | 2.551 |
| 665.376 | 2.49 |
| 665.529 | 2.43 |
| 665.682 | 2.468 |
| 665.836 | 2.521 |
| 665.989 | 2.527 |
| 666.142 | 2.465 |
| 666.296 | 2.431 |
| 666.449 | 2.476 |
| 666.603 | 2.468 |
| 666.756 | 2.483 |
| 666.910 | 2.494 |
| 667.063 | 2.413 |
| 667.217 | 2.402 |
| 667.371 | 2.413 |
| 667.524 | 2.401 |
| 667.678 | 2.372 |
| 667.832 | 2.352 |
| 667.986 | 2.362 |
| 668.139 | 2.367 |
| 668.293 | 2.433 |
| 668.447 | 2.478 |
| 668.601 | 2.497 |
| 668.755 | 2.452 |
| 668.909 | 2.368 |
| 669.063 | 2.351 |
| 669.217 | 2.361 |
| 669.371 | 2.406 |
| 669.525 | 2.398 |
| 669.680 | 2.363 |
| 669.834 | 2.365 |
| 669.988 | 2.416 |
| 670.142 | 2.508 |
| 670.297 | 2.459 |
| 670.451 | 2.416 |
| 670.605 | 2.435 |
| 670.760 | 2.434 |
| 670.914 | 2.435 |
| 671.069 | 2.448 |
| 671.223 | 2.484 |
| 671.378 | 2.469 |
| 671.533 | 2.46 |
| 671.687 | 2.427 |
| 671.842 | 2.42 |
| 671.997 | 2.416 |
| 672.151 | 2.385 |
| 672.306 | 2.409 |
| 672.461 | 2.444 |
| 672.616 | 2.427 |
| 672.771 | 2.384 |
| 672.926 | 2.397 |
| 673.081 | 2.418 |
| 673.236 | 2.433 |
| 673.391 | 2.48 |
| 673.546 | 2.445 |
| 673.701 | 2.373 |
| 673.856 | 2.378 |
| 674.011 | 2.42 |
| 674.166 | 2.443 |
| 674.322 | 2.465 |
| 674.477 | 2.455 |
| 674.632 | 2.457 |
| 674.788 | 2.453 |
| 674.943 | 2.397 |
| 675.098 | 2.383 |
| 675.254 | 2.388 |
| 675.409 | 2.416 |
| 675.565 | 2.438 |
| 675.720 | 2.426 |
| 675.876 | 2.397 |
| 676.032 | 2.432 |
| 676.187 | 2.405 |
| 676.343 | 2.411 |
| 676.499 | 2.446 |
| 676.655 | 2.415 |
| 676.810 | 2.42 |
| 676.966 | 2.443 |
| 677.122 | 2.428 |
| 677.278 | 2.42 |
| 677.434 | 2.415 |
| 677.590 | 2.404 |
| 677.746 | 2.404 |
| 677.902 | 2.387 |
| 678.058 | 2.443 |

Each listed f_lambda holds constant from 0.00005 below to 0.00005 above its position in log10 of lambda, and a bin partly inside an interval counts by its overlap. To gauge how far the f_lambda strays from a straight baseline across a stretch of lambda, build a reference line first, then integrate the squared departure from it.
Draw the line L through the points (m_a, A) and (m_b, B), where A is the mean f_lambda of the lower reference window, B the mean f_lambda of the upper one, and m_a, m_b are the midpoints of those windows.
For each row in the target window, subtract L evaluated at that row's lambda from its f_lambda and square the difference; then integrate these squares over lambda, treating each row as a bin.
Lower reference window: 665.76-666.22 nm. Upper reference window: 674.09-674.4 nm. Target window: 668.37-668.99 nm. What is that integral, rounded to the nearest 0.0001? 0.0024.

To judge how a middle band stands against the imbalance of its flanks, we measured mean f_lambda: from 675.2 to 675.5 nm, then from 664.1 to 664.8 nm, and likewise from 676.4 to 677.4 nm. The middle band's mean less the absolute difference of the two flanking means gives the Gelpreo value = 2.36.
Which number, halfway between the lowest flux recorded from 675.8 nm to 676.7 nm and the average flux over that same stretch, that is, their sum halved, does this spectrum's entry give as 2.41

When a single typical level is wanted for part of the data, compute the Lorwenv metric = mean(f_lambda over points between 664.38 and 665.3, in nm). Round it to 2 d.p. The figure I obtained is 2.50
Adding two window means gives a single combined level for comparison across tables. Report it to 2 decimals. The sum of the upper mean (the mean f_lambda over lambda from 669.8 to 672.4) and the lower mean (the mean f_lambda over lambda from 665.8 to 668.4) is 4.87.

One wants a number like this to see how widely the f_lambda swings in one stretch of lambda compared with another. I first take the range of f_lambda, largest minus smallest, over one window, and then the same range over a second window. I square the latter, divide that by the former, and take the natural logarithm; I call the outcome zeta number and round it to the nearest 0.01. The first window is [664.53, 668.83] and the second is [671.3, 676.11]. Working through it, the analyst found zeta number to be -2.86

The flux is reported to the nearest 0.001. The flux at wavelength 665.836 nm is 2.521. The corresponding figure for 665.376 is 2.490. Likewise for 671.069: 2.448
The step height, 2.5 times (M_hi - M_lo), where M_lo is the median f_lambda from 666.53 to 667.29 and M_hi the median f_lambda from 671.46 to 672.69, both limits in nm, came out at -0.11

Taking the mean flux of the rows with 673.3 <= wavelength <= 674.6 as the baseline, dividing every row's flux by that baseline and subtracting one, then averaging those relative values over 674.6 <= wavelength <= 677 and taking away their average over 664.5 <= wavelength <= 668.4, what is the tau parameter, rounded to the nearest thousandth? -0.014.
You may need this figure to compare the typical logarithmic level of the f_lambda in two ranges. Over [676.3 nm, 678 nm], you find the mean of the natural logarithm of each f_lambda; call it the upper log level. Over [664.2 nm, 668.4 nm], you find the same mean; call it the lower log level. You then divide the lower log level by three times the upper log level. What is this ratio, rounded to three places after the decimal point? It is 0.339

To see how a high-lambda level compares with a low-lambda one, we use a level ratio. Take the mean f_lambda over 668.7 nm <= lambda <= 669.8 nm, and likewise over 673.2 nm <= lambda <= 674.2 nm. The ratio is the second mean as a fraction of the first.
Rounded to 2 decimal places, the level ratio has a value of 1.02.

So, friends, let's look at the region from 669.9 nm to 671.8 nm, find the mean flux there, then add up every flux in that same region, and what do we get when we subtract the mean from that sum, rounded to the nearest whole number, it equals 27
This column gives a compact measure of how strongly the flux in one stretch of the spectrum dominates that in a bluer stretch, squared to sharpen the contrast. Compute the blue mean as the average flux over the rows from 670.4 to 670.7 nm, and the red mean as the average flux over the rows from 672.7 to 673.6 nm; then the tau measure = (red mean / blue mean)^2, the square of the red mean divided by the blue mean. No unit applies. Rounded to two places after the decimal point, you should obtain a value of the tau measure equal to 1.00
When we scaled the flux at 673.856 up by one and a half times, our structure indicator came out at 3.57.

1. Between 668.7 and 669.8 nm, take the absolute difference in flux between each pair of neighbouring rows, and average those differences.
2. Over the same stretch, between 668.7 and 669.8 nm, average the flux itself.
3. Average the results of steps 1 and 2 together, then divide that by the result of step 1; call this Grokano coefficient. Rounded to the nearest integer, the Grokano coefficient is 36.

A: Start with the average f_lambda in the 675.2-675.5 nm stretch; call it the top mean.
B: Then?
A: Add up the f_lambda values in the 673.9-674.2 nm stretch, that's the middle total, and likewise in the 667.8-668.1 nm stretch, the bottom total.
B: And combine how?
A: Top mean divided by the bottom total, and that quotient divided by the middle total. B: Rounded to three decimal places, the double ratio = 0.105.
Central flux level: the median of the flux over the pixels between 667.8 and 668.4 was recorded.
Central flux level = 2.36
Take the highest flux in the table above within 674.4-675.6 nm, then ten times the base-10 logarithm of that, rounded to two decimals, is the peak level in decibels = 3.90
